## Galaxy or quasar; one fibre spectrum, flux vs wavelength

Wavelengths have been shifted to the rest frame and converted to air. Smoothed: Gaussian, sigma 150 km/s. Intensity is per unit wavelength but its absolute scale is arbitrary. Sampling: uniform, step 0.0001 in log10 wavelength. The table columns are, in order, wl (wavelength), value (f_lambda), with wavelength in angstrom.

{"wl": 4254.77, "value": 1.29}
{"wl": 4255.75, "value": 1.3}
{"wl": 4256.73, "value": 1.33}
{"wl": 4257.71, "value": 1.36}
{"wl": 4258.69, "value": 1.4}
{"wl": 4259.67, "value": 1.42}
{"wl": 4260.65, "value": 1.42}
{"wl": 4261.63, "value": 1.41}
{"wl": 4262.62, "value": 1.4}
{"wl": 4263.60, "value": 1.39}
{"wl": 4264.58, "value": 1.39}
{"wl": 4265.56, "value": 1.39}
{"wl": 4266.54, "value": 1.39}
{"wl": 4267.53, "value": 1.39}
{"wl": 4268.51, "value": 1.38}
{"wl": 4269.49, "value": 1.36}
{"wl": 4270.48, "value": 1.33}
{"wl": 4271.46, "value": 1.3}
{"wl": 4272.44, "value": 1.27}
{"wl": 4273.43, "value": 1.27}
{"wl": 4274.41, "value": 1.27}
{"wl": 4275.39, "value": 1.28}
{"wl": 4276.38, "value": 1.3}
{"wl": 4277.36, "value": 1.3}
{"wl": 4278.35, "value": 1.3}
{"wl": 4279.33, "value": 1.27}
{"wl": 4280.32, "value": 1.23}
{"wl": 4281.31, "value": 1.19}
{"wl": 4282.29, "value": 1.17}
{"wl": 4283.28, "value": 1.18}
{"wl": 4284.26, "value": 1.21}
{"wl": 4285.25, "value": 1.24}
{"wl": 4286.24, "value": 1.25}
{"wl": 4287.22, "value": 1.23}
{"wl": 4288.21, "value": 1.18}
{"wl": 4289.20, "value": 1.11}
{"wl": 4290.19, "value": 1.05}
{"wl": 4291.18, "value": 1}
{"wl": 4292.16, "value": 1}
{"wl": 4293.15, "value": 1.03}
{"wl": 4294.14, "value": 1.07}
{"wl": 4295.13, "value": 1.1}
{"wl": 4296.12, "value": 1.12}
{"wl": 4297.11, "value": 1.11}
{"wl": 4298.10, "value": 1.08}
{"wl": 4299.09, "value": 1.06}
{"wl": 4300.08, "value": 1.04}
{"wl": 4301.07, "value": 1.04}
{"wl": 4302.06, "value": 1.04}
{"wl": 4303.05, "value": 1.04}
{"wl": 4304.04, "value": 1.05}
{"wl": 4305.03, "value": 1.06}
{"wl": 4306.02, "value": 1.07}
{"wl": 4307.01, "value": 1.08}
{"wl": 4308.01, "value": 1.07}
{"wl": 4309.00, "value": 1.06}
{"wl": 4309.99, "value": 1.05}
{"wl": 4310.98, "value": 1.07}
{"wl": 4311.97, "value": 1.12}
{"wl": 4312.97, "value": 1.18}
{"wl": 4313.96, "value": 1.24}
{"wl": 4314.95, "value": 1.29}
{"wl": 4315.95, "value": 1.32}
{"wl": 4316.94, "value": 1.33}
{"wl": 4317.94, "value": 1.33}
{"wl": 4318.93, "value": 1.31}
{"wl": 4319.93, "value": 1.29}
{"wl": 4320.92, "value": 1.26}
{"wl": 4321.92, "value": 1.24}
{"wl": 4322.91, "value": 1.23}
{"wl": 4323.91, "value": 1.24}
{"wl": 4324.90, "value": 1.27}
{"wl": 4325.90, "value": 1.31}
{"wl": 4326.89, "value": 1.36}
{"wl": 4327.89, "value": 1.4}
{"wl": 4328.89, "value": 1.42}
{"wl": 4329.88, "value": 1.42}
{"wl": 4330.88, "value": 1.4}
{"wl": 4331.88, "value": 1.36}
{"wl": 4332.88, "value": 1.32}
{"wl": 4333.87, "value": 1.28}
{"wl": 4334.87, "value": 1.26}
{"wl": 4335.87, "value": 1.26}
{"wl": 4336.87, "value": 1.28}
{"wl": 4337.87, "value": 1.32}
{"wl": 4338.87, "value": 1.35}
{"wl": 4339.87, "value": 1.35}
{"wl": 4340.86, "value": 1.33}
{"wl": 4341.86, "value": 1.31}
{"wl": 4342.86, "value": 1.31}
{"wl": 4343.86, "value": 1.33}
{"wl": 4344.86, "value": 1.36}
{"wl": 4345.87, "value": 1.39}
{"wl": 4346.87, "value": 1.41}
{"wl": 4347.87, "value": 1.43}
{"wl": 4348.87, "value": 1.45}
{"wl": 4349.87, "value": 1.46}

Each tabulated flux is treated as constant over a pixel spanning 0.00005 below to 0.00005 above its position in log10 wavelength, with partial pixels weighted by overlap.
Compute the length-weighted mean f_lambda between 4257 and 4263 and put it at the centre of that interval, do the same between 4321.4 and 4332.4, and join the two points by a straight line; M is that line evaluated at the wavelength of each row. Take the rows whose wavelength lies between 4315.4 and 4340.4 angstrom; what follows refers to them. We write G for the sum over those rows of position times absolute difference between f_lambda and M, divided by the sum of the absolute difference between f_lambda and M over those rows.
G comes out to 4327.5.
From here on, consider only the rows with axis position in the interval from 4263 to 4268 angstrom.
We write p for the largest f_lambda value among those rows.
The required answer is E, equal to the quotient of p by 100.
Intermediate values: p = 1.39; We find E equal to 0.0139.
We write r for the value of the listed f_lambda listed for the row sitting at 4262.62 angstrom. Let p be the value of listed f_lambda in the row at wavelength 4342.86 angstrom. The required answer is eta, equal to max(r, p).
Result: 1.40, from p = 1.31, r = 1.4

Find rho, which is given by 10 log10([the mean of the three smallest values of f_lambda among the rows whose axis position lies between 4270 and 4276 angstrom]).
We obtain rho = 1.04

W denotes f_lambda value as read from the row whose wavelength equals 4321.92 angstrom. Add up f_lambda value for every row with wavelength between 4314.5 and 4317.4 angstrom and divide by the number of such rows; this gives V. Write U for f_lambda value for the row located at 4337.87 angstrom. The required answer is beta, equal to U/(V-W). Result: 18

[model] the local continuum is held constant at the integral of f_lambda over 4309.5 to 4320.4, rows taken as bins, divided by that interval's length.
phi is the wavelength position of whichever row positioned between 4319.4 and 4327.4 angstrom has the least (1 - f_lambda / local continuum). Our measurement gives 4326.89 angstrom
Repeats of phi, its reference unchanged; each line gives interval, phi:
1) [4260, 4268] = 4260.65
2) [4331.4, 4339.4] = 4331.88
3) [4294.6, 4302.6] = 4296.12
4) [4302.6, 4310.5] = 4307.01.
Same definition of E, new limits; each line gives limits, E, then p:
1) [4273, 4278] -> 0.0130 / 1.3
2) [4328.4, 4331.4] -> 0.0142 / 1.42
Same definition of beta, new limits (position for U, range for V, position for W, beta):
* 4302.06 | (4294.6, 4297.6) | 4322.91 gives -9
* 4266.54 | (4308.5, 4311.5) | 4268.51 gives -4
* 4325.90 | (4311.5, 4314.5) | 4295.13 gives 16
